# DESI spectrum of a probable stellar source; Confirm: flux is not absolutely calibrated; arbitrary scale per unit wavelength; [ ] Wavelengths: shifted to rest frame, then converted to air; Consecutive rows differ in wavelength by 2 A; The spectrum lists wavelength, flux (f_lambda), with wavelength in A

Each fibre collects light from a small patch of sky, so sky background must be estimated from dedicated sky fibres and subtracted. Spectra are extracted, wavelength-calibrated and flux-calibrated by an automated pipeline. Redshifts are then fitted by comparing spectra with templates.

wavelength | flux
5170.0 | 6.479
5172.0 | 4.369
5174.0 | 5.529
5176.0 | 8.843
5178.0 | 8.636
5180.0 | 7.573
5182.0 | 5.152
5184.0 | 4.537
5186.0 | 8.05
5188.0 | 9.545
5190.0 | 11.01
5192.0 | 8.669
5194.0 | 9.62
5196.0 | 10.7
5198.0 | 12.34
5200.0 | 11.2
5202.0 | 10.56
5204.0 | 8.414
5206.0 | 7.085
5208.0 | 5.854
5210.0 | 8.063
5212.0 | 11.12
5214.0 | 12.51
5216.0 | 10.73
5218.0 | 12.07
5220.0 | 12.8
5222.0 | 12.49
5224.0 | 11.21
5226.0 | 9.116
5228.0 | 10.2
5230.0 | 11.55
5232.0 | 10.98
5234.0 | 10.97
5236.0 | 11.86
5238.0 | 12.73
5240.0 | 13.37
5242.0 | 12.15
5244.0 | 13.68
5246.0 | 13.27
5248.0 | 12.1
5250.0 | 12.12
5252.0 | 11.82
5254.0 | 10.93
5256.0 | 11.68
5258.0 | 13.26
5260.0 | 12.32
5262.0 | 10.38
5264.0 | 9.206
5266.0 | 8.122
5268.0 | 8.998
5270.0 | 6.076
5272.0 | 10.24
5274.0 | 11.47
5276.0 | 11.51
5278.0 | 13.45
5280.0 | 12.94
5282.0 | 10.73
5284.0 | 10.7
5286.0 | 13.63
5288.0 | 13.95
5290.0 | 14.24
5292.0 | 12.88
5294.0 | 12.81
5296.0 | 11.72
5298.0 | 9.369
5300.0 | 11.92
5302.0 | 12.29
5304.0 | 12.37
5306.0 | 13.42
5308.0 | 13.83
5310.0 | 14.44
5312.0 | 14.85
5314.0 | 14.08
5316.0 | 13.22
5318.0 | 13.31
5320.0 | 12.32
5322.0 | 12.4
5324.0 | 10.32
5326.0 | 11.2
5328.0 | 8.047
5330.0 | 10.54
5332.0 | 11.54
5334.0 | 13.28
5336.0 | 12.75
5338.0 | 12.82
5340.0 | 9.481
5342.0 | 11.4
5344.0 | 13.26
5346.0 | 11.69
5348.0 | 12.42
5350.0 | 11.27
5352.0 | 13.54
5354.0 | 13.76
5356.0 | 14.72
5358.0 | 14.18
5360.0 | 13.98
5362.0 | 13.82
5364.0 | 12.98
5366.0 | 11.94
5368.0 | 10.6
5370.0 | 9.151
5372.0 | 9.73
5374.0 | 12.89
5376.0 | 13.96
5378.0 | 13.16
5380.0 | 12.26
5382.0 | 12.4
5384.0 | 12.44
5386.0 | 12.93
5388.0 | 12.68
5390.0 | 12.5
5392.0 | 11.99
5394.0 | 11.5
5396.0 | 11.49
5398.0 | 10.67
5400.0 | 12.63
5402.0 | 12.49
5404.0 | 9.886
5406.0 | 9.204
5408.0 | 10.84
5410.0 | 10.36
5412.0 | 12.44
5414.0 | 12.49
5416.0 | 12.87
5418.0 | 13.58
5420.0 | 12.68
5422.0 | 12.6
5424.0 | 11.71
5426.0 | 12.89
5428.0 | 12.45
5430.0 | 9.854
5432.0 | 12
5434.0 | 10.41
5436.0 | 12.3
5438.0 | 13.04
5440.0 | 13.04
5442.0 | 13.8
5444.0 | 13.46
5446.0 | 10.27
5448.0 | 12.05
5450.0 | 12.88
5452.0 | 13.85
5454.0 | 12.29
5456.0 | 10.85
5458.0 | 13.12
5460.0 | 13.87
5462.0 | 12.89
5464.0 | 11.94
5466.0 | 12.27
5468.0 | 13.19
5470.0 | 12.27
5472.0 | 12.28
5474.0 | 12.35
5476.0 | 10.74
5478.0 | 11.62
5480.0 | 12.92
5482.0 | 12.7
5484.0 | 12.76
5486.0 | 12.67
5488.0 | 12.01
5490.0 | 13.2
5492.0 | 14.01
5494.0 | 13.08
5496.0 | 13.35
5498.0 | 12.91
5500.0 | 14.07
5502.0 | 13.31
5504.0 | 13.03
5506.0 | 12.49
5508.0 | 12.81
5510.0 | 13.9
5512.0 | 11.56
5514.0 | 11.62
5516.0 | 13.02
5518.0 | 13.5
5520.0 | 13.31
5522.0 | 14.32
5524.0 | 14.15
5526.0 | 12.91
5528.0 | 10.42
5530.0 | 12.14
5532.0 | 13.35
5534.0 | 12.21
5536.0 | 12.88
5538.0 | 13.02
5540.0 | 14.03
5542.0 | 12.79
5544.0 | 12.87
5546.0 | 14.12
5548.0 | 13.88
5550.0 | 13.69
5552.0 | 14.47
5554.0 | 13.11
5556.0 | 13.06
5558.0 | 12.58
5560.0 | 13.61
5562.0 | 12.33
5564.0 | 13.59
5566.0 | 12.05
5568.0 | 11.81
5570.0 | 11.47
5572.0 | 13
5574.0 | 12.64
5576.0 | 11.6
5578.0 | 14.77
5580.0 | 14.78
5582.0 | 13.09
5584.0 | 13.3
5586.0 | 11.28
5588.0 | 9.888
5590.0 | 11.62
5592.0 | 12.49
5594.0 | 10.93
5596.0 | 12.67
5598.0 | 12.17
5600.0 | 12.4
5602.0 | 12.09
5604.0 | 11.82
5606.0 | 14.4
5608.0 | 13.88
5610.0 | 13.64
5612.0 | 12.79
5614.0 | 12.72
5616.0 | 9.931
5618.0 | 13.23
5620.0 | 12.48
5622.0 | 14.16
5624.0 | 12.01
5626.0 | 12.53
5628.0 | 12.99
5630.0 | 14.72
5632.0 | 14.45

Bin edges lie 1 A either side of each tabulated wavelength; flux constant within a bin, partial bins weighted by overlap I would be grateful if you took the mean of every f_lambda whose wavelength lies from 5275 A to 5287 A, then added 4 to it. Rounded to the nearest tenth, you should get 16.2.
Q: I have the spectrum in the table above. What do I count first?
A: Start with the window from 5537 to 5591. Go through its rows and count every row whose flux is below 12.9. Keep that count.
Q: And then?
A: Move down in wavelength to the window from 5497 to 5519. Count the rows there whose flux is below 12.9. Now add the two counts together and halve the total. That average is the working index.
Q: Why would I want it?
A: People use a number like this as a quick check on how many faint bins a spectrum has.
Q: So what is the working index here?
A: 8.0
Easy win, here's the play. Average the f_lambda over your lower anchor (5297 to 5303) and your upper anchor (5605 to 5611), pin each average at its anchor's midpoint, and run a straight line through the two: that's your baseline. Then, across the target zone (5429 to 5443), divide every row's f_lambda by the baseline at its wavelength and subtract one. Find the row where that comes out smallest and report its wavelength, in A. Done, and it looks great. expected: 5430.0 A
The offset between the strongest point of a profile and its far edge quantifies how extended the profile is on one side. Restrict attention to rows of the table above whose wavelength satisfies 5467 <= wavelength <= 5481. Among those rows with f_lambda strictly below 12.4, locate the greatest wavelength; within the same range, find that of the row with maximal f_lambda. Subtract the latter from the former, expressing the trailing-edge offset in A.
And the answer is 10 A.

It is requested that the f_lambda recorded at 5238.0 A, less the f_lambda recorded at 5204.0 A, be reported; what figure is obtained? 4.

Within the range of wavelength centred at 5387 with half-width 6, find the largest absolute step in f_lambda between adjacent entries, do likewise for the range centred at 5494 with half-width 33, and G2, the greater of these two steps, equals 2.3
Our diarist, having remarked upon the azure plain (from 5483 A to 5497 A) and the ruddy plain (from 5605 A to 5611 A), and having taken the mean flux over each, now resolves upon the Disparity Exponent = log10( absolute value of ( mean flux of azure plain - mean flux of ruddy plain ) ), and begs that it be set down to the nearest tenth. 0.0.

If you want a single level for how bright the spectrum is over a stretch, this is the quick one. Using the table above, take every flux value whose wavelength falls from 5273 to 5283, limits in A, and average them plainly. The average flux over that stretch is 12.0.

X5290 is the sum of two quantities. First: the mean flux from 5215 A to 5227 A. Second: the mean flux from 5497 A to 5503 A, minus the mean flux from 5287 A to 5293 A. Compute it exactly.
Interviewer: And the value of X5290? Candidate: 11.1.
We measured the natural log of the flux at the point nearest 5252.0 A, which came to 2.47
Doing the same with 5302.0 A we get 2.51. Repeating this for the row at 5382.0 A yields 2.52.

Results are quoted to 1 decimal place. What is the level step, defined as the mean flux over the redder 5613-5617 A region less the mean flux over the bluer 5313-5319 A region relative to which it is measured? -2.2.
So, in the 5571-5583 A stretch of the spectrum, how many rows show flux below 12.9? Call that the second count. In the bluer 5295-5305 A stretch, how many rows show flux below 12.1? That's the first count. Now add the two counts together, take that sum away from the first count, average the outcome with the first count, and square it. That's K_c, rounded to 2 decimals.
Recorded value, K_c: 0.25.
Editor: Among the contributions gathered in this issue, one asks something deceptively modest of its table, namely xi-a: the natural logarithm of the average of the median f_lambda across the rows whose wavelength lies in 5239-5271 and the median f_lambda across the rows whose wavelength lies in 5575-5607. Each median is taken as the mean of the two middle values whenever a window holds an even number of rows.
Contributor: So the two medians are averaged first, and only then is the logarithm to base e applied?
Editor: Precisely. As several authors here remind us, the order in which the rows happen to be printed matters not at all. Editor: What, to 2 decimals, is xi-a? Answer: 2.50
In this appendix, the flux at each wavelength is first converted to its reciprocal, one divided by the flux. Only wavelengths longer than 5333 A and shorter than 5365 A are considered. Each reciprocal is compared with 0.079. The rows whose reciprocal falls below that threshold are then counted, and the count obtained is 11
